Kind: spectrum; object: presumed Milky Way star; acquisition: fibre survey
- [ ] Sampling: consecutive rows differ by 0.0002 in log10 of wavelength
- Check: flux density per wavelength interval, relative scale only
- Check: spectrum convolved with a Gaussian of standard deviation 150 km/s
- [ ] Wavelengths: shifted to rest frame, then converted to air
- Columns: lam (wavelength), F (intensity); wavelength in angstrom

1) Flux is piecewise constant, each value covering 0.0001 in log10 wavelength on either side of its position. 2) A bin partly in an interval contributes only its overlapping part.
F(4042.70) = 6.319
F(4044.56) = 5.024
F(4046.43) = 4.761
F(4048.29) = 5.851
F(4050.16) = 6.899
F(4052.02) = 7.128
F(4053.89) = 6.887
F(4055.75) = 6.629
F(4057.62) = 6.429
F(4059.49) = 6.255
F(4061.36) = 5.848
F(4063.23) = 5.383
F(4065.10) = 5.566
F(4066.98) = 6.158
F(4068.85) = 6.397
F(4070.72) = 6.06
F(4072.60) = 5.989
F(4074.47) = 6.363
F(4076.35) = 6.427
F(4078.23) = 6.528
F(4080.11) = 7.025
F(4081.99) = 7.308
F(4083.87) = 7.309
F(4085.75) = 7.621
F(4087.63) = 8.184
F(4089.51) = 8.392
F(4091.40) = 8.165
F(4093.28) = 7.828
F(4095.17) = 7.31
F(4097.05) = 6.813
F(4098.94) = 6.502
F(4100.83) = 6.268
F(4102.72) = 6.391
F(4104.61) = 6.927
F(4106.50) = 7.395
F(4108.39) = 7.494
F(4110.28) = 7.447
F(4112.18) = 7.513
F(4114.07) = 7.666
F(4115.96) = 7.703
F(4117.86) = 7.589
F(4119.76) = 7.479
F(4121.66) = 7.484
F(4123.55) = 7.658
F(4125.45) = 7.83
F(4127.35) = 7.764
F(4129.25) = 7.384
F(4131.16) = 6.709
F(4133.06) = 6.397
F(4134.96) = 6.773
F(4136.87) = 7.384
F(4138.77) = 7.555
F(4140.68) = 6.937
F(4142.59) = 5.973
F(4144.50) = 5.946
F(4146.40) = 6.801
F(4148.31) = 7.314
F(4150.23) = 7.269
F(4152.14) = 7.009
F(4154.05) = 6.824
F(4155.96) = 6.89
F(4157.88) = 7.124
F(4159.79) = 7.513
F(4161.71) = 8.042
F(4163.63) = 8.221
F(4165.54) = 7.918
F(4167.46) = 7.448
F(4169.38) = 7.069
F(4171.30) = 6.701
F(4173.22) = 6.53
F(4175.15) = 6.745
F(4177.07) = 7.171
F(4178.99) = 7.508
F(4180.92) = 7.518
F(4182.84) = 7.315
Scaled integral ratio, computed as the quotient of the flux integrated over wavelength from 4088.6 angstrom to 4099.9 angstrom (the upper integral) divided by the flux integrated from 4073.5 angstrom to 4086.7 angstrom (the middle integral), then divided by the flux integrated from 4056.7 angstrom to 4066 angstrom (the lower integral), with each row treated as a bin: 0.017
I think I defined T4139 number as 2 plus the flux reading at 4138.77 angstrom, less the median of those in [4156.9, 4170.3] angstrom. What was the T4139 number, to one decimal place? 2.0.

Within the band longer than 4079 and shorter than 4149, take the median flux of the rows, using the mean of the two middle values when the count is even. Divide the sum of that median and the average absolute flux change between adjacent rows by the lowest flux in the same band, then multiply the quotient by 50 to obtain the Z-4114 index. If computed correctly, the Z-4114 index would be 65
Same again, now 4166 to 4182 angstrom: 57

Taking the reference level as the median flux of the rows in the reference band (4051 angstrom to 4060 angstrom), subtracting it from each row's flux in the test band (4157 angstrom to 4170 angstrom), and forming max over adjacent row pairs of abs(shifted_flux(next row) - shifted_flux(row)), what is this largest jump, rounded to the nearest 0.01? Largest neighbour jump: 0.53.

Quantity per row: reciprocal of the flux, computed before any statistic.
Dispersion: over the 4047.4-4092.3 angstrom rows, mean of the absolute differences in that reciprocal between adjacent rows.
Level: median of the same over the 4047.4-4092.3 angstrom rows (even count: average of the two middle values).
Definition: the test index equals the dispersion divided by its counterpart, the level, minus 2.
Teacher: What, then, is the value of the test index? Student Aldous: -1.95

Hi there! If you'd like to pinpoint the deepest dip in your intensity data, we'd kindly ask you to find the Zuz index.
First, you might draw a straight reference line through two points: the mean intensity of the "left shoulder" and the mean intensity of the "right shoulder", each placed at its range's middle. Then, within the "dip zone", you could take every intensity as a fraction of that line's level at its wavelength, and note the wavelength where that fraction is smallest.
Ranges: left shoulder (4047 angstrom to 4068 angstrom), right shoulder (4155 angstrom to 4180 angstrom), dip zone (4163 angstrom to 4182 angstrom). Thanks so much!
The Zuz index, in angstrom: 4173.22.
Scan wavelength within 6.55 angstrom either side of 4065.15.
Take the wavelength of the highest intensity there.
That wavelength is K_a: 4068.85 angstrom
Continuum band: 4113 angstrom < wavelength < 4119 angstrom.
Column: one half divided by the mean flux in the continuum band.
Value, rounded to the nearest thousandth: 0.065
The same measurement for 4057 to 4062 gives 0.081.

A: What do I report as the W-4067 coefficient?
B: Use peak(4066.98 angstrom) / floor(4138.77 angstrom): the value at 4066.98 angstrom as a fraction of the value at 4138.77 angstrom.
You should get 0.82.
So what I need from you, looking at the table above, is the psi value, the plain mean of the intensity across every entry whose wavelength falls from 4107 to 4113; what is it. 7.5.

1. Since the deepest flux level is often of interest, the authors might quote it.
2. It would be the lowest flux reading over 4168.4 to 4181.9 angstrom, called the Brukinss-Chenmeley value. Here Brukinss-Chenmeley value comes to 6.53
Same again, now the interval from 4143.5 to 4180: 5.946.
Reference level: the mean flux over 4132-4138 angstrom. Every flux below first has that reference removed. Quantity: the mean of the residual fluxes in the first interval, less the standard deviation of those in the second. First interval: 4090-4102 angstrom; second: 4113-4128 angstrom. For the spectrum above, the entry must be 0.2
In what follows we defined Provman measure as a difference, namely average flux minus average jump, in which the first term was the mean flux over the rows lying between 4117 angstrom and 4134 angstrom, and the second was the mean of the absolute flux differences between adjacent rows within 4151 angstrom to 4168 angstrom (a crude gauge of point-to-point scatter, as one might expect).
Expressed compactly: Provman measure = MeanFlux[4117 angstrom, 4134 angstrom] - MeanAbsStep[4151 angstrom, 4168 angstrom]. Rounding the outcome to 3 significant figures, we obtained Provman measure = 7.07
